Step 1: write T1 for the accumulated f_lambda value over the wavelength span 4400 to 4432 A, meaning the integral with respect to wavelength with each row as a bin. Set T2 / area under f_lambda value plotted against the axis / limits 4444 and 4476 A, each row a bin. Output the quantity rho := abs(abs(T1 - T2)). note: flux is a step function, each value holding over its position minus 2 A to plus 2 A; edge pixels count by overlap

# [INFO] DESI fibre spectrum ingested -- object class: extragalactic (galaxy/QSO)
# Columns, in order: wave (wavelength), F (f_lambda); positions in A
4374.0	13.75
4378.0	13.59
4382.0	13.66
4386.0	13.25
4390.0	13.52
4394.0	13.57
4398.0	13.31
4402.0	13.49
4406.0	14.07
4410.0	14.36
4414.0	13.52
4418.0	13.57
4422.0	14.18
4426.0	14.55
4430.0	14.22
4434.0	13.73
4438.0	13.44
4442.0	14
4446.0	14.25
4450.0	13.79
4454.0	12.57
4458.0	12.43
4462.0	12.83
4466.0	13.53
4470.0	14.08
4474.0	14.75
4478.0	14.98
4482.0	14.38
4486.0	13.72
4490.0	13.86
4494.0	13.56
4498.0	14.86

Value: 14.9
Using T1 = 448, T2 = 433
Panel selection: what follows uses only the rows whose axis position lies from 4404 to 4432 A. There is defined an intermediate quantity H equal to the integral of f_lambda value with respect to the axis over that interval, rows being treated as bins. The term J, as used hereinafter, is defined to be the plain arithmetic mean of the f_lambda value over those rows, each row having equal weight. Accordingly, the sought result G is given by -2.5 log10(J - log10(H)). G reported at -2.65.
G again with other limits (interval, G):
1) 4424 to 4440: -2.66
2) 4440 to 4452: -2.68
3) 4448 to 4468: -2.56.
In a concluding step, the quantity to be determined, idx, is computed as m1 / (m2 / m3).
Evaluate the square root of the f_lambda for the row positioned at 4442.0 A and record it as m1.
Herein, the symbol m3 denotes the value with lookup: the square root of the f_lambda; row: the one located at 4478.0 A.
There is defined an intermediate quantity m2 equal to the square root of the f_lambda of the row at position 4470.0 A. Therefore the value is 3.86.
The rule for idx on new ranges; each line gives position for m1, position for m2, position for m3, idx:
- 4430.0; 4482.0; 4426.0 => 3.79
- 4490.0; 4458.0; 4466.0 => 3.88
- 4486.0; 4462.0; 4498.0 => 3.99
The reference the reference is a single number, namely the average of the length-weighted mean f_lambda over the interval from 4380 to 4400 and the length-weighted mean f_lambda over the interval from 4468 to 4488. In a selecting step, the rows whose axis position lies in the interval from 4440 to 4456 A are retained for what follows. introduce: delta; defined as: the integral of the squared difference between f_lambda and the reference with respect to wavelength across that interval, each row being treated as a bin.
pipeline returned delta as 8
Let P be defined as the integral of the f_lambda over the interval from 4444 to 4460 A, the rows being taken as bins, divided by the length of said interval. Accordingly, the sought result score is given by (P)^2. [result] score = 176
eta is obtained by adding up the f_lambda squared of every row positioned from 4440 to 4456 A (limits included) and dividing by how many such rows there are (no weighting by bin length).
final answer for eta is 187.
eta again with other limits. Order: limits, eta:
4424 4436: 201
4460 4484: 199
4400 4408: 190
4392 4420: 188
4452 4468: 165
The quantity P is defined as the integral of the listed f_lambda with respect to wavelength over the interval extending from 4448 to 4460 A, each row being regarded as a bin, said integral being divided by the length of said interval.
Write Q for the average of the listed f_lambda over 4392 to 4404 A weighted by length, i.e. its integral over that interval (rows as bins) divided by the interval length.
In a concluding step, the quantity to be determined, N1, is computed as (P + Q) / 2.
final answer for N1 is 13.2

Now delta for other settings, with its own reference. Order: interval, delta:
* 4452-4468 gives 22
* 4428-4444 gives 1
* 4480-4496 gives 2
